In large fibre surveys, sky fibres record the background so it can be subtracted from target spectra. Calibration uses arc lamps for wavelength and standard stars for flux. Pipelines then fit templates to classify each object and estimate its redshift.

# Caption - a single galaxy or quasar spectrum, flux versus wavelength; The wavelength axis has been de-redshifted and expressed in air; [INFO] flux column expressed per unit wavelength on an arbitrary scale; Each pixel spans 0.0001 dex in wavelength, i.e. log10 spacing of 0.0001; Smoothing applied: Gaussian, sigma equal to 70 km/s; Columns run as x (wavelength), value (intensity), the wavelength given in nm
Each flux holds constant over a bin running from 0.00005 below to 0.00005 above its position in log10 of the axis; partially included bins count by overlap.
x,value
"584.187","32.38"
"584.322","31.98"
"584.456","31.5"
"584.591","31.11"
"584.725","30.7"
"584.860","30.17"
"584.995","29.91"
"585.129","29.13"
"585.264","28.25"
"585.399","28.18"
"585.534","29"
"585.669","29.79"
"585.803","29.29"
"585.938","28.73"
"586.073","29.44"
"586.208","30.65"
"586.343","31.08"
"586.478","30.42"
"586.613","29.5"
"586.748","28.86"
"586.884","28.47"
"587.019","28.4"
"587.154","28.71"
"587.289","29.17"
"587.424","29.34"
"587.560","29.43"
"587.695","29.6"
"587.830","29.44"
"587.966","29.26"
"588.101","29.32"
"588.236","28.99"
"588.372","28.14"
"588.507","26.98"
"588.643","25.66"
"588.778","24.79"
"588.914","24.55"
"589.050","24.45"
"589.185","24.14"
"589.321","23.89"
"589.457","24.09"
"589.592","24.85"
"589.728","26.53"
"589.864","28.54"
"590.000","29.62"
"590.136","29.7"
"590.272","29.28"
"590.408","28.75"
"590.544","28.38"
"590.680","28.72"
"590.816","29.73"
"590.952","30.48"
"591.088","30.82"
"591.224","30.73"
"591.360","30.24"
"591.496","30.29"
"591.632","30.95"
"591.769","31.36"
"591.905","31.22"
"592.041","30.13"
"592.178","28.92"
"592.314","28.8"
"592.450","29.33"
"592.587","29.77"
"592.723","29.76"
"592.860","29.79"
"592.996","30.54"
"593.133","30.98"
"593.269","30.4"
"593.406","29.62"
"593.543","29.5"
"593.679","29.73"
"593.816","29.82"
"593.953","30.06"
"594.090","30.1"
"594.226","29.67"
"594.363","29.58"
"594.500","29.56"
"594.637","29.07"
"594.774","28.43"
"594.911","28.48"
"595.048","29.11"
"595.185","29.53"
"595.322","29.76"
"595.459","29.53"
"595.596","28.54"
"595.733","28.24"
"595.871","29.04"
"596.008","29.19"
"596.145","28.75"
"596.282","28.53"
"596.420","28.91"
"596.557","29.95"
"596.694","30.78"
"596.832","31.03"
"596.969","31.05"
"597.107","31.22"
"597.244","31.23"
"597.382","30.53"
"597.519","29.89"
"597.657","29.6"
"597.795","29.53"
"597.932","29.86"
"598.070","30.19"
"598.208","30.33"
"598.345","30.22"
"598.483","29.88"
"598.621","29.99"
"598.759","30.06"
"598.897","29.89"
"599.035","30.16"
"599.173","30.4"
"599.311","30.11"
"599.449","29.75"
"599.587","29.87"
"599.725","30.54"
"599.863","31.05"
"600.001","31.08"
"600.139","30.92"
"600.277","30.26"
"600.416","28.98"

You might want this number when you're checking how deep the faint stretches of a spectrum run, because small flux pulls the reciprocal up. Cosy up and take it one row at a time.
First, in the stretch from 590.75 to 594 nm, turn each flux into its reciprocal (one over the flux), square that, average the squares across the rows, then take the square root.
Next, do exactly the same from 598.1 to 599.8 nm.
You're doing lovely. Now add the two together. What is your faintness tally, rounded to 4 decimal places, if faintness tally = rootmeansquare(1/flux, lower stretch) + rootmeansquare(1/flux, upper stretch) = 0.0664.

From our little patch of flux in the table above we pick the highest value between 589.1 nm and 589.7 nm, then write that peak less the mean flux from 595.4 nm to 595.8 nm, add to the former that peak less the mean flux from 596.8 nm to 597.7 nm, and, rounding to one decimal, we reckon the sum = -9.7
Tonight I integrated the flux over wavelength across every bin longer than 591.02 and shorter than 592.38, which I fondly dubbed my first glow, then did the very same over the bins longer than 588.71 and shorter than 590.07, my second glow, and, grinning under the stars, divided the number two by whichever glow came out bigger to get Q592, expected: 0.0484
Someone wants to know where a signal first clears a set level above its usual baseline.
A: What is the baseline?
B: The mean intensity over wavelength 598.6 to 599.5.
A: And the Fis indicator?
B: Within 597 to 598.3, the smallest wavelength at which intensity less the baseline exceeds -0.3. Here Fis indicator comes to 597.107 nm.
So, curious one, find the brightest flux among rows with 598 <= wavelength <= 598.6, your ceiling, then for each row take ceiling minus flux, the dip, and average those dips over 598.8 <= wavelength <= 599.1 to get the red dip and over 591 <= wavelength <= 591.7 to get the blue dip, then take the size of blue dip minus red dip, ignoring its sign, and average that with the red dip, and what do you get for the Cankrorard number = 0.44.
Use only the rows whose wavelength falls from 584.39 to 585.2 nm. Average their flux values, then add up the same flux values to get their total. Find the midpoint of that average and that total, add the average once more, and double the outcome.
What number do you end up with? 274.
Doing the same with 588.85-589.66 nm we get 219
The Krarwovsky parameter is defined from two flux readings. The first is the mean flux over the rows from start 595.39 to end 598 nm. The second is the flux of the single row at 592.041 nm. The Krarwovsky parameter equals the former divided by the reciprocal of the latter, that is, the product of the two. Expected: 897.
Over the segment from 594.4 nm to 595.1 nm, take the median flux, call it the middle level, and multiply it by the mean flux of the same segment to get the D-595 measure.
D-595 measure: 841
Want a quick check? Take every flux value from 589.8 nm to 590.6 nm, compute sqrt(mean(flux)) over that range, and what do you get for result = 5.39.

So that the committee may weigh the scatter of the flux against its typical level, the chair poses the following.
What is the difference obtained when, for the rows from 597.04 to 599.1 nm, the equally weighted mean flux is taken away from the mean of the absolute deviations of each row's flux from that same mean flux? -29.8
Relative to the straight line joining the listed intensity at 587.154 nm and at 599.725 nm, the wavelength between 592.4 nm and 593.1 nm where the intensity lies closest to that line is 592.450 nm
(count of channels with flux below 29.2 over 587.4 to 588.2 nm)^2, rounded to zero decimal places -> 0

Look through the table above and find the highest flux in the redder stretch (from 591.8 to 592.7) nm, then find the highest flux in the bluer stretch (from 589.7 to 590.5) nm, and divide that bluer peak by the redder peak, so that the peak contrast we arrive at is 0.95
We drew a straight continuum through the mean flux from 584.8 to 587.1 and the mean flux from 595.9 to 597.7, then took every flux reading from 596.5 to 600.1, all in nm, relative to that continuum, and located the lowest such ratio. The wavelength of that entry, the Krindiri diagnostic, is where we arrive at 597.795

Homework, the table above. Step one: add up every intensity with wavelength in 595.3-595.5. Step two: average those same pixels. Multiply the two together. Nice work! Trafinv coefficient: 1758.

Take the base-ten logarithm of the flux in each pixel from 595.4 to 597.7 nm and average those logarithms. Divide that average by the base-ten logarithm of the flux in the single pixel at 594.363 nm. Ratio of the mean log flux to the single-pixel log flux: 1.002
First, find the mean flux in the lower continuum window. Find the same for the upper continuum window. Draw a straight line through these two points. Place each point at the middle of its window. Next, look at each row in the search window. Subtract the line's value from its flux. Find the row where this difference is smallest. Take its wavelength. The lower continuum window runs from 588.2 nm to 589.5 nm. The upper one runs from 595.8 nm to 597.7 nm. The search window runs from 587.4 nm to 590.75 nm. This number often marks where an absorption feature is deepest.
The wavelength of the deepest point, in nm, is 589.321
